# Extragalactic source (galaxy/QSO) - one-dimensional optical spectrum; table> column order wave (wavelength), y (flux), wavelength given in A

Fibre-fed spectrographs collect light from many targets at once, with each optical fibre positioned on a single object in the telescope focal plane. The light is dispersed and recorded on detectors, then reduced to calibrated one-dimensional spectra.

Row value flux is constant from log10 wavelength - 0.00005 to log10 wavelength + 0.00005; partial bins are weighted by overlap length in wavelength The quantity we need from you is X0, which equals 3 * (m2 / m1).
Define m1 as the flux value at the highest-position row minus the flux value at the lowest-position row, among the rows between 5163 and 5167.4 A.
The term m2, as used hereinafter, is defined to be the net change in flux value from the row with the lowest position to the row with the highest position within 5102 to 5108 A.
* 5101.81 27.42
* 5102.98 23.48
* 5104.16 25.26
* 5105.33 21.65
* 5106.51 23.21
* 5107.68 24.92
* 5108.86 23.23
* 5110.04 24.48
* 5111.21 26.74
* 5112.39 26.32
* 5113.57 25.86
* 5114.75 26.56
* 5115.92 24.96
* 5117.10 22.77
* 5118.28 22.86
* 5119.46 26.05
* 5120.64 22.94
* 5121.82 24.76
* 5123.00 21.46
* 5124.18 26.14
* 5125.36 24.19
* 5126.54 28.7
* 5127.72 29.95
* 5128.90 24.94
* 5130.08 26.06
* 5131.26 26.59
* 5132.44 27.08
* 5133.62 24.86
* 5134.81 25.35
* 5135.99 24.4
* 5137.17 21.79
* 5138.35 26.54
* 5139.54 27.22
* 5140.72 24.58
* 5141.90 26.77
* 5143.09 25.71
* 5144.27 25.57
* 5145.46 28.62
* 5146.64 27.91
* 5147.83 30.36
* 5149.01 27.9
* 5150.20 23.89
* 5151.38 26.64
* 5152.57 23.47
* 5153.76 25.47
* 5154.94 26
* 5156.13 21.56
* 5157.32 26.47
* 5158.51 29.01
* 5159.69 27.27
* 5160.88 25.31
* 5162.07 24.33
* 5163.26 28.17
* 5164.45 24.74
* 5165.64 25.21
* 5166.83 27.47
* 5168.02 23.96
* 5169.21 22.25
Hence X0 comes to -6.2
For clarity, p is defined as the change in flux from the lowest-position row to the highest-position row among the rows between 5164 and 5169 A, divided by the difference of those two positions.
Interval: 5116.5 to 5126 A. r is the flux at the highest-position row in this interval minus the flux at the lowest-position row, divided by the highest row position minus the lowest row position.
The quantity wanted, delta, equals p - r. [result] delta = -0.4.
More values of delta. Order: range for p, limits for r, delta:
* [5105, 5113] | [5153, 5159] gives -0.1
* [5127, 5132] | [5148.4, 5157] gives -0.1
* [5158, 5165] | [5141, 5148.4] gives -1.3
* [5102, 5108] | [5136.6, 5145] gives -0.2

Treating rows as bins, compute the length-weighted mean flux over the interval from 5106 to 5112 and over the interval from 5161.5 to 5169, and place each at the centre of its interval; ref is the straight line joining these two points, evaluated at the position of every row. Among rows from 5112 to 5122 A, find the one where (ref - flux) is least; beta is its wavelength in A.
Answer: 5114.75 A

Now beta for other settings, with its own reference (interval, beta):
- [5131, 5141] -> 5139.54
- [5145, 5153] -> 5147.83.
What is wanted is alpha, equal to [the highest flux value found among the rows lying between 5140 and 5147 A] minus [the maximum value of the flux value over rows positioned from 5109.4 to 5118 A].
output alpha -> 1.9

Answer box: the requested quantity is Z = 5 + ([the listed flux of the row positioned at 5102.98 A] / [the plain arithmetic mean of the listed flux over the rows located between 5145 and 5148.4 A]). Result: 5.81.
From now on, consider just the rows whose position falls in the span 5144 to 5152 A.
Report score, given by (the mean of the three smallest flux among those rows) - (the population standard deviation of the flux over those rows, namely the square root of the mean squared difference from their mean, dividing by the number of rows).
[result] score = 23.4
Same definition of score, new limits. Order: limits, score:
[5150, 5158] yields 21.2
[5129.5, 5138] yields 22.1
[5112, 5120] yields 22.0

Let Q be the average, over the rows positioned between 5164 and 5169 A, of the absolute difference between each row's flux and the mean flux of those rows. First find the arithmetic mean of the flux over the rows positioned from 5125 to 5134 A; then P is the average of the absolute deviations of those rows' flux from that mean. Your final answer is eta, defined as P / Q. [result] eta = 1.4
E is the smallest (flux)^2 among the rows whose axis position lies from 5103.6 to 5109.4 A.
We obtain 469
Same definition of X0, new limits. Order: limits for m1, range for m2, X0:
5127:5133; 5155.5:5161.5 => -3.9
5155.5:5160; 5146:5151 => -2.1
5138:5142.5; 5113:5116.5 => -11.7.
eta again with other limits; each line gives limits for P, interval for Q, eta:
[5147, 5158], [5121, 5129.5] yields 0.9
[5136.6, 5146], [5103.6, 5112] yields 1.1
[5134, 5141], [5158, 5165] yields 0.8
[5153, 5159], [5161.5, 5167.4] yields 1.2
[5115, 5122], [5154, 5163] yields 0.7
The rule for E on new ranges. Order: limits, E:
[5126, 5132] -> 622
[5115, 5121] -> 518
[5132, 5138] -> 475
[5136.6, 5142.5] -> 475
